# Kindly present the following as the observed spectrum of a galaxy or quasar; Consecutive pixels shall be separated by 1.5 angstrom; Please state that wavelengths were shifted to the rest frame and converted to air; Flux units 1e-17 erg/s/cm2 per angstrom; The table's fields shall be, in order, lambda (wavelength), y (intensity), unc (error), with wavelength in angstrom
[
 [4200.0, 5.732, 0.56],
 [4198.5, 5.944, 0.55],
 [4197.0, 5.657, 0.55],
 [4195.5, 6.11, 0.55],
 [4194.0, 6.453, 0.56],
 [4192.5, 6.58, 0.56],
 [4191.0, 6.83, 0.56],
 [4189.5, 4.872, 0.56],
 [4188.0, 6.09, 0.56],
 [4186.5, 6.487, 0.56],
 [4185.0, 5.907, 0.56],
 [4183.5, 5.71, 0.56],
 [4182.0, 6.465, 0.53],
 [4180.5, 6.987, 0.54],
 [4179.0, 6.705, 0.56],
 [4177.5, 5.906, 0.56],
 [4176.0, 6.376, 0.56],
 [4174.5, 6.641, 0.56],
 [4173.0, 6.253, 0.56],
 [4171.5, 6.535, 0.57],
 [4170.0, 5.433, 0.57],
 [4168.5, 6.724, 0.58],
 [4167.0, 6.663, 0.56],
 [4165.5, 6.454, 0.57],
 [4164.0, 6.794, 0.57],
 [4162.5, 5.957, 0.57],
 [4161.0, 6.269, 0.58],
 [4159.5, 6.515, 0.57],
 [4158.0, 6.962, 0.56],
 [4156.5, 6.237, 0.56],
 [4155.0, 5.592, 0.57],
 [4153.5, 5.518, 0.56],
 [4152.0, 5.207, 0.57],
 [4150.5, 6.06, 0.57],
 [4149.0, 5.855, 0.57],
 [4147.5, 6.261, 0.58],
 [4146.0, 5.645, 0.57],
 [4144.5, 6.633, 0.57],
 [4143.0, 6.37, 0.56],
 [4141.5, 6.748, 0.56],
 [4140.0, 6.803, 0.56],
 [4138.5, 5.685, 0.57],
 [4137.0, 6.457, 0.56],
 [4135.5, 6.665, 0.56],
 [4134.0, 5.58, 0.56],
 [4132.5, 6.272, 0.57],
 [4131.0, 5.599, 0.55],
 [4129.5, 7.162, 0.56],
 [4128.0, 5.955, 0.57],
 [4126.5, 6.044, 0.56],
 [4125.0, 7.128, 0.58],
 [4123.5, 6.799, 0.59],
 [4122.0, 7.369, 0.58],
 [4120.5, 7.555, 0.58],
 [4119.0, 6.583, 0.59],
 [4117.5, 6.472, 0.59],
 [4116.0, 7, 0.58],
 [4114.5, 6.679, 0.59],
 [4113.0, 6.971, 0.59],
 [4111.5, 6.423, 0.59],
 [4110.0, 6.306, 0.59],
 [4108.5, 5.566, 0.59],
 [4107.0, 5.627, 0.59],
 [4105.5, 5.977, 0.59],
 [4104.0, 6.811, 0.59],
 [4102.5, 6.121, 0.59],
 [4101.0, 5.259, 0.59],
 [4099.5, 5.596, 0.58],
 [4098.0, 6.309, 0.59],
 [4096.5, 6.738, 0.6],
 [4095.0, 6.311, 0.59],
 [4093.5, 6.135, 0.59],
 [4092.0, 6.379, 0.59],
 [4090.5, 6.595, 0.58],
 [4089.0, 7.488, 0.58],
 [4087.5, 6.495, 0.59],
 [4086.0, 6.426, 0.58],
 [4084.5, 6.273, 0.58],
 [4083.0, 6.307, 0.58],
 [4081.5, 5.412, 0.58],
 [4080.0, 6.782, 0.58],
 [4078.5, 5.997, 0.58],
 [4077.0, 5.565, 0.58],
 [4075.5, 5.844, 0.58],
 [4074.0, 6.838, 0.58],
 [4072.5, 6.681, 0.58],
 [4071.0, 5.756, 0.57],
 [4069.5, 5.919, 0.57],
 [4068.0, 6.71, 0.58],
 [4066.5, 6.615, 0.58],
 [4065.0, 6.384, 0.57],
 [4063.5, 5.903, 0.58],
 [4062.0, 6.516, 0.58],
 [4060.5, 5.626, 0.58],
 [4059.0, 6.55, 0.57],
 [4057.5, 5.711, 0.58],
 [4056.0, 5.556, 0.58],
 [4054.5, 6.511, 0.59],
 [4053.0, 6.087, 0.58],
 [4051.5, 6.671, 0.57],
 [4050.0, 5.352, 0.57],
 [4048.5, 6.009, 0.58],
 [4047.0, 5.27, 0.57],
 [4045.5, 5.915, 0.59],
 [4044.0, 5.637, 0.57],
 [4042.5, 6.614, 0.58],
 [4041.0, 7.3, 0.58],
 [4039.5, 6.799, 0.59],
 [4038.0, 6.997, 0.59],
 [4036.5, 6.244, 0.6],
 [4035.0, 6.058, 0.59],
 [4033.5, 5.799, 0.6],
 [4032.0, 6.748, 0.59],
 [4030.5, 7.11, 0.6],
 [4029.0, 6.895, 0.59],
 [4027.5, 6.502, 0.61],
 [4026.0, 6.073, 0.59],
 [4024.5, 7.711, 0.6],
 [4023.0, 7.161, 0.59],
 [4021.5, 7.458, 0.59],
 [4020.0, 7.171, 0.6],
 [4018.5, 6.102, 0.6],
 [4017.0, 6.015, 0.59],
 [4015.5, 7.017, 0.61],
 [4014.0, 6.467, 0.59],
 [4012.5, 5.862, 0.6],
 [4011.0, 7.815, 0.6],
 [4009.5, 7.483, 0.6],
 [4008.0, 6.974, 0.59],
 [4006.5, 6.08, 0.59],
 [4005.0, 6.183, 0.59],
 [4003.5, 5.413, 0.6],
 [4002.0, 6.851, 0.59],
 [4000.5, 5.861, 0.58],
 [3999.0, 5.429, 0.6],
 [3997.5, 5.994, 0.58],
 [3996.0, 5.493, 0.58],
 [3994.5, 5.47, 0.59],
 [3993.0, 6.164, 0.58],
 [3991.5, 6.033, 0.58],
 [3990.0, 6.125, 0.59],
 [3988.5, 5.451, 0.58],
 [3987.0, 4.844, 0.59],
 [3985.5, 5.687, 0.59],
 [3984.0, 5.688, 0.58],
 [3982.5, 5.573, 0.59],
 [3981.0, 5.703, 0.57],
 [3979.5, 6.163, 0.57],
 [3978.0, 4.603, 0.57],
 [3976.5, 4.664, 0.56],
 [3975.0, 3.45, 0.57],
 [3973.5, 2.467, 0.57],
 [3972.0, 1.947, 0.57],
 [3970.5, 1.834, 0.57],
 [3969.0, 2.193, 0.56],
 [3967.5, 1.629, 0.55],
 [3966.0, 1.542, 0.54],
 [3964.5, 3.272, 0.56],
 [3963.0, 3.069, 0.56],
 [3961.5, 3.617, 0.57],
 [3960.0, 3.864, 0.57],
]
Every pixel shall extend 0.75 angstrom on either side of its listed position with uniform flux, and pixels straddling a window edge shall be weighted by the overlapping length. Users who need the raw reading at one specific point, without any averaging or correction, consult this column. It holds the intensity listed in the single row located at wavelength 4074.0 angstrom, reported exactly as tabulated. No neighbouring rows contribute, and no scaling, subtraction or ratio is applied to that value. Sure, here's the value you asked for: 6.838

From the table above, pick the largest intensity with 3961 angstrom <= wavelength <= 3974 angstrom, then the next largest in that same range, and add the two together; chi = 6.9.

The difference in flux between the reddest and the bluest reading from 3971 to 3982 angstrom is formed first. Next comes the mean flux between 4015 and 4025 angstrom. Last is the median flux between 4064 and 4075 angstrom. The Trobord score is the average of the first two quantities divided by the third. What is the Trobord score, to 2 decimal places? 0.81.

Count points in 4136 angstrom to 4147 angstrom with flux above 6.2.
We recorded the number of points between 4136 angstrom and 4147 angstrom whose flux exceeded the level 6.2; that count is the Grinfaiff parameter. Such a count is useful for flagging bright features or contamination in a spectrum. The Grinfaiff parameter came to 5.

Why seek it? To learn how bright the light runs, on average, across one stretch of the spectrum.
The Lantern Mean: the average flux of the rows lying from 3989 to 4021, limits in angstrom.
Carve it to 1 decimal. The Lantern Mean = 6.3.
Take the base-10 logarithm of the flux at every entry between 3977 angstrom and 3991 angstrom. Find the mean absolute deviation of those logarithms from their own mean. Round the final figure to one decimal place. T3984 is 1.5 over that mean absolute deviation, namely 48.3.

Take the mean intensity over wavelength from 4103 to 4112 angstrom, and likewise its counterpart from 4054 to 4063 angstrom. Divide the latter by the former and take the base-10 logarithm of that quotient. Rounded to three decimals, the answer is -0.003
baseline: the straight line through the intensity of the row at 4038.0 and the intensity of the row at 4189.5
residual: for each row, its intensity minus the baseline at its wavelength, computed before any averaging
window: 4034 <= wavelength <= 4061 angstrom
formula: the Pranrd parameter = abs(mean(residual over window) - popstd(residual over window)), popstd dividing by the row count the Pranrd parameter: 1.2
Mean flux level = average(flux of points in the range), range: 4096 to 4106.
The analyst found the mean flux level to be 6.1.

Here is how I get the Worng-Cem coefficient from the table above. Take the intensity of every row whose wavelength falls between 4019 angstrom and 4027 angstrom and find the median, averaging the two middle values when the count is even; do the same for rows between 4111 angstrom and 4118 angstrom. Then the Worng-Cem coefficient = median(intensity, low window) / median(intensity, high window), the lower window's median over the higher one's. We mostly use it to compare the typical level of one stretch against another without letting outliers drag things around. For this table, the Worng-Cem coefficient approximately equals 1.07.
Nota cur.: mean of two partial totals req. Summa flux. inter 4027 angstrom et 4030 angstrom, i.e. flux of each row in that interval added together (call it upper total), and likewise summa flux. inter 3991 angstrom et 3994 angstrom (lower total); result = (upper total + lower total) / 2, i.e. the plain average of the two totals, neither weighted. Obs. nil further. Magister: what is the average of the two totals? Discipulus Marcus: 12.8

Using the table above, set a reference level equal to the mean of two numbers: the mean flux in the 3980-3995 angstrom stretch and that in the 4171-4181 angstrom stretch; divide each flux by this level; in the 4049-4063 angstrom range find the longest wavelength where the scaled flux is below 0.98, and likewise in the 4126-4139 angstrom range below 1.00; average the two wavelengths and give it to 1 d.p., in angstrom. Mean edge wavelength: 4099.5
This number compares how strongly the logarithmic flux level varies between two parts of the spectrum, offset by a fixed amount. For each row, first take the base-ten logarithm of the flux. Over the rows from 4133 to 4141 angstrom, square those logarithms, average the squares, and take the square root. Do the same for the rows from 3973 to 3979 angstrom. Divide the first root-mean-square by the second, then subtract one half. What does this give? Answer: 0.88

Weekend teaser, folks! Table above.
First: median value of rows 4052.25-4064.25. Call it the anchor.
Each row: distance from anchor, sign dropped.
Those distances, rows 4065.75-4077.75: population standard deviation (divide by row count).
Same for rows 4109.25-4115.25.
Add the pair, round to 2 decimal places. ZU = 0.53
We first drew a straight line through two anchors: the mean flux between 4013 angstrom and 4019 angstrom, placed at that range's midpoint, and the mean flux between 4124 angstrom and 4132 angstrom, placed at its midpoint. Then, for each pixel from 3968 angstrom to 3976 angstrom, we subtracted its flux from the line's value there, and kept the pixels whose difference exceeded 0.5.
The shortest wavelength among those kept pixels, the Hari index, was 3969.0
